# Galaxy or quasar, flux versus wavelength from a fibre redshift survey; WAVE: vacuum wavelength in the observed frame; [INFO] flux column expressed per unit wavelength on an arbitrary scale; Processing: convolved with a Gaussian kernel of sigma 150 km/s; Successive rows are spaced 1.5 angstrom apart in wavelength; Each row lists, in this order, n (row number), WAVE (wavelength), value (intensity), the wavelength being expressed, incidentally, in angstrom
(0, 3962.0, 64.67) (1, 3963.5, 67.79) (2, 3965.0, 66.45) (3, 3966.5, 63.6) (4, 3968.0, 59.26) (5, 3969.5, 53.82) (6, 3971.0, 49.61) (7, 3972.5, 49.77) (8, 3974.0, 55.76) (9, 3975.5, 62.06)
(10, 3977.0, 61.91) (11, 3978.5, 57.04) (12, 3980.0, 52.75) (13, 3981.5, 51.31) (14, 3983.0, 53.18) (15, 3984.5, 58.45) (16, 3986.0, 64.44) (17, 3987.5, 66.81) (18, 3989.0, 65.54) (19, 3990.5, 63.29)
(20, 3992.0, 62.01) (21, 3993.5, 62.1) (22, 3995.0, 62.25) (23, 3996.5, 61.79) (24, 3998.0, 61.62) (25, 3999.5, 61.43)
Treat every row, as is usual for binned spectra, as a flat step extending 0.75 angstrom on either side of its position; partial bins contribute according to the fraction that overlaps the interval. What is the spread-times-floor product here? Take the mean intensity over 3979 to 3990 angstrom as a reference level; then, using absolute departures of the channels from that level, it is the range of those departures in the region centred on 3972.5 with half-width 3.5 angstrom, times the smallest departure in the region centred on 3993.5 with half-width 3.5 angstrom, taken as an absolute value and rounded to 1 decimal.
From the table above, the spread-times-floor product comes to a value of 17.7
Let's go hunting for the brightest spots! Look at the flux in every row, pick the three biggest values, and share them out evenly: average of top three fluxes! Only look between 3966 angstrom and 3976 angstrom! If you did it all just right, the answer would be 61.6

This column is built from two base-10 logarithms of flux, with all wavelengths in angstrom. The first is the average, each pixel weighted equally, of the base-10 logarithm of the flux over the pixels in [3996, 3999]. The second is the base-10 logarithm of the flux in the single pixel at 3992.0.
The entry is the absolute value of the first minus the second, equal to 0.002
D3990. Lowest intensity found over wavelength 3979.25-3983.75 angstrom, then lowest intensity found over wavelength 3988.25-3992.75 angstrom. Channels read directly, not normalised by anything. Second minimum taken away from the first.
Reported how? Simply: -11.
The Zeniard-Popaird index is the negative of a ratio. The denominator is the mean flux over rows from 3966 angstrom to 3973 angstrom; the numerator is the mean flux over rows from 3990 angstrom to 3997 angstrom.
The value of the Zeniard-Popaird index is -1.13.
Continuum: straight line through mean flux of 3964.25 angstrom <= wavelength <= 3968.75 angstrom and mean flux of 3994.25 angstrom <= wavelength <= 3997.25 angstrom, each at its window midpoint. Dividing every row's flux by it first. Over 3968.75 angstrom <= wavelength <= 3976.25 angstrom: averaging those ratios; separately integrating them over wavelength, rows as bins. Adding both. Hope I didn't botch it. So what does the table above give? 7.33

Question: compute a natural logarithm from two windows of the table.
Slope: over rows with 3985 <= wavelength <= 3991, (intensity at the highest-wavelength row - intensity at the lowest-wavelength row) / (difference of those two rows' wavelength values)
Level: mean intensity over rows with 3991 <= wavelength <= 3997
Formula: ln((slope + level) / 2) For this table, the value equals 3.43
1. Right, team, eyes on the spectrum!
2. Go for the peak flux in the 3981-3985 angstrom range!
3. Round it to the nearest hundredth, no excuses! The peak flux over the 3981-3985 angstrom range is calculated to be 58.45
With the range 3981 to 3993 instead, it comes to 66.81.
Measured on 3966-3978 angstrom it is 63.60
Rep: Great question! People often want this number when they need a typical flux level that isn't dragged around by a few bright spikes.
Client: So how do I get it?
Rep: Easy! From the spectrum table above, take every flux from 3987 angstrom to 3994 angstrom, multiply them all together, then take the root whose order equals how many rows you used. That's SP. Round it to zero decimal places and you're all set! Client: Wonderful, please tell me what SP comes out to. 64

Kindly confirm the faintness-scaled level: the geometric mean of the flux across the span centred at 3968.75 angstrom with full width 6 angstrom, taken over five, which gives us 11.26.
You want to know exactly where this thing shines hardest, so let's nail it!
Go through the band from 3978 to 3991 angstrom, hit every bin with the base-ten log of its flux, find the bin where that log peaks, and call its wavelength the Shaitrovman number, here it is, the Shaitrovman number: 3987.5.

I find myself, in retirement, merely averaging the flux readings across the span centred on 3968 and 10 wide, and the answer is 58.6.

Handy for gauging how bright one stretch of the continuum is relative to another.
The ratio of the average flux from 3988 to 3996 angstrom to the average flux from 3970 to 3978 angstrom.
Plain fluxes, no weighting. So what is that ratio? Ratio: 1.13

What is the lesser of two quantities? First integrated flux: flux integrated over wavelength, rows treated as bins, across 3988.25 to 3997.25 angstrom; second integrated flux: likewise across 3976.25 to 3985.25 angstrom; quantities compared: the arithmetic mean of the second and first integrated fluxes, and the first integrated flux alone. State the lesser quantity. 534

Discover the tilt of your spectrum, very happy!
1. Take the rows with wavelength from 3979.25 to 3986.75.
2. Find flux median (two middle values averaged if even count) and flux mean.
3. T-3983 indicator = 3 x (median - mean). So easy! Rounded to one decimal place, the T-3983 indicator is -8.5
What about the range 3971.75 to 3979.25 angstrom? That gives -0.8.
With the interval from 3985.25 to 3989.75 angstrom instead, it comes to -0.2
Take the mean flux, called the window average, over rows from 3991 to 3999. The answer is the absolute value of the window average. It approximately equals 62.0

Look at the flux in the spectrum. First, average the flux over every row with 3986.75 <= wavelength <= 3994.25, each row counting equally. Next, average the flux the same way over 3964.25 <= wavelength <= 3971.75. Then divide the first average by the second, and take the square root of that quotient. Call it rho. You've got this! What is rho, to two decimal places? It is 1.05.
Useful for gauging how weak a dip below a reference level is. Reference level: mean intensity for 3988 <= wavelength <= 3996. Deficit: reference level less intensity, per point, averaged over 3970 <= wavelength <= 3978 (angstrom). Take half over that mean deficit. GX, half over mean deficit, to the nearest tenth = 0.1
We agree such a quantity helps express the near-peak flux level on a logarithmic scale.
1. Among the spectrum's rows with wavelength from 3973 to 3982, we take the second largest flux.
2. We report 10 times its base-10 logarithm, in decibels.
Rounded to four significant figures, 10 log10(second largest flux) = 17.92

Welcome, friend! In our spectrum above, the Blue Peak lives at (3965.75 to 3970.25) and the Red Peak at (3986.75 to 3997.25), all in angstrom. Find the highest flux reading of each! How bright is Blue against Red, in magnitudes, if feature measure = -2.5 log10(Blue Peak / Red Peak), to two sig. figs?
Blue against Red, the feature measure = 0.053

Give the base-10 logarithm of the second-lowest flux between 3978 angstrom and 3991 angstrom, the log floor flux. 1.72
